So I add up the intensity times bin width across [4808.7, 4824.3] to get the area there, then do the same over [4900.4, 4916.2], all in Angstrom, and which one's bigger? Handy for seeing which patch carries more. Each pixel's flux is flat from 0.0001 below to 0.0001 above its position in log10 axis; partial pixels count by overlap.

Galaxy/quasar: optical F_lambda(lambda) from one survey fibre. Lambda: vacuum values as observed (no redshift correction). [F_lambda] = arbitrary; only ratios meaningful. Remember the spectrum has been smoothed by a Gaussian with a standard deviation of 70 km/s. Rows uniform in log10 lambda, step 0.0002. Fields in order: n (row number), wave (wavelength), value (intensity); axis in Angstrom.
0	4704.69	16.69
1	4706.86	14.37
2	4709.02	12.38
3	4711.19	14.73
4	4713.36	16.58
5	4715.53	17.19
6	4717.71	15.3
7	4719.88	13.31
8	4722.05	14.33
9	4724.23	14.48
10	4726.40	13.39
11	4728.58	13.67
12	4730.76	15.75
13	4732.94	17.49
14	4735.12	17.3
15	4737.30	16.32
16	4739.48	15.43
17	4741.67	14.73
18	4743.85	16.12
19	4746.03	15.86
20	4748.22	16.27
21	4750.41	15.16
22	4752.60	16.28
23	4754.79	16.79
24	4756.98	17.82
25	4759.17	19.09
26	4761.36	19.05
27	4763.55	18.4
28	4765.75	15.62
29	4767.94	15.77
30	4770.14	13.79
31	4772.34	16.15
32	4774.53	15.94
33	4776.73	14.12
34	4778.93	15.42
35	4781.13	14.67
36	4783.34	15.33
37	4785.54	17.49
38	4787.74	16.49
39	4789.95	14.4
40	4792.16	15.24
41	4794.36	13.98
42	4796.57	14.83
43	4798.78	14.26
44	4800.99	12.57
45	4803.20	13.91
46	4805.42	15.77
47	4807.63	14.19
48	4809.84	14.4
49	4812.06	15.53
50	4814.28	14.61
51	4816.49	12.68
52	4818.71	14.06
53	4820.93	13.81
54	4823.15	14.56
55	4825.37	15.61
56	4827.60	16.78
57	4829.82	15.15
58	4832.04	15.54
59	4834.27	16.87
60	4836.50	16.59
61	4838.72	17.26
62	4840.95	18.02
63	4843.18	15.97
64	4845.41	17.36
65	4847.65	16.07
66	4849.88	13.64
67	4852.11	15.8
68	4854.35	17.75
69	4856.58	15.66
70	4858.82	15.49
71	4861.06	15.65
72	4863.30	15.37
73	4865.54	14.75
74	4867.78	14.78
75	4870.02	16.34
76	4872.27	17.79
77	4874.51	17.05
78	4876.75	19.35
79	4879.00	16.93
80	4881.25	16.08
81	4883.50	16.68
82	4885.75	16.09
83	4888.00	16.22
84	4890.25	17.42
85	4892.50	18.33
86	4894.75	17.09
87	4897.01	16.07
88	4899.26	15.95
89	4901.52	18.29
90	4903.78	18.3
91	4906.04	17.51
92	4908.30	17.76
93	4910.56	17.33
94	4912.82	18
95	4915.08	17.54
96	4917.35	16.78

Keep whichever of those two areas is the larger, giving 282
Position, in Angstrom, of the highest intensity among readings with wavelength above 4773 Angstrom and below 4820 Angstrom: 4785.54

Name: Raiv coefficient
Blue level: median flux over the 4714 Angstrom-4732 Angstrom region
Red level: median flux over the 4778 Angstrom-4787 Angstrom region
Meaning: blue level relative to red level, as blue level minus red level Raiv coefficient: -1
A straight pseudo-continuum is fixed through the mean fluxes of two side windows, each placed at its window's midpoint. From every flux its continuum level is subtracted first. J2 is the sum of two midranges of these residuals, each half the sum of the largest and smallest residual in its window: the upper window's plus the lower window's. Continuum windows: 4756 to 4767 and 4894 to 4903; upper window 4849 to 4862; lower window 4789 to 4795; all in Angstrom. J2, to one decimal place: -4.7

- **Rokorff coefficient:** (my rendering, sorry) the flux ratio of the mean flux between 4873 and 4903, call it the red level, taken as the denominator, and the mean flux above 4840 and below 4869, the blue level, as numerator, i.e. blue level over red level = 0.93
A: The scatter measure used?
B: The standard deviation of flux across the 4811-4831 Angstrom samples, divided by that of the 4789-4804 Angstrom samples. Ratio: 1.4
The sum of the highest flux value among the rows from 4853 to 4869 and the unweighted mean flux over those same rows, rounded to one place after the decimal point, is 33.4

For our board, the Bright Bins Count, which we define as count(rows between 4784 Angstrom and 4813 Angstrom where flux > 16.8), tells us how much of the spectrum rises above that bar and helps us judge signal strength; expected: 1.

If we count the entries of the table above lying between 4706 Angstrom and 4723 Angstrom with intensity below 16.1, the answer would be 6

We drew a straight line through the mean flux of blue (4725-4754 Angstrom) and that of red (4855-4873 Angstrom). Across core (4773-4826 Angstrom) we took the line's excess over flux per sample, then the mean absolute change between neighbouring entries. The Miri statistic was 1.19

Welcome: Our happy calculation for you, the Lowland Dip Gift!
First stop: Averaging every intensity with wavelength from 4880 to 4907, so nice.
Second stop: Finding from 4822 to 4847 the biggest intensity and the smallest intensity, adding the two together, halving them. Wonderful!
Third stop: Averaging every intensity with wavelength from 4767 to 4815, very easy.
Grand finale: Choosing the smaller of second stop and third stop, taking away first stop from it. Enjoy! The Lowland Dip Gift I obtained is -2.05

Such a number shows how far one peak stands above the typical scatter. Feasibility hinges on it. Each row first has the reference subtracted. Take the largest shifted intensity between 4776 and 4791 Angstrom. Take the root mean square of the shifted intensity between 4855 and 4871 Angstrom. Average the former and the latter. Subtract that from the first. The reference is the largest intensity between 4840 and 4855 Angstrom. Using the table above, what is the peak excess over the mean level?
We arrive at -1.6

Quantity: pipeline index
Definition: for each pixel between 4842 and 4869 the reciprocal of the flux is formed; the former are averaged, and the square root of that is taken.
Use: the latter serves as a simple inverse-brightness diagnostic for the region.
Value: 0.253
